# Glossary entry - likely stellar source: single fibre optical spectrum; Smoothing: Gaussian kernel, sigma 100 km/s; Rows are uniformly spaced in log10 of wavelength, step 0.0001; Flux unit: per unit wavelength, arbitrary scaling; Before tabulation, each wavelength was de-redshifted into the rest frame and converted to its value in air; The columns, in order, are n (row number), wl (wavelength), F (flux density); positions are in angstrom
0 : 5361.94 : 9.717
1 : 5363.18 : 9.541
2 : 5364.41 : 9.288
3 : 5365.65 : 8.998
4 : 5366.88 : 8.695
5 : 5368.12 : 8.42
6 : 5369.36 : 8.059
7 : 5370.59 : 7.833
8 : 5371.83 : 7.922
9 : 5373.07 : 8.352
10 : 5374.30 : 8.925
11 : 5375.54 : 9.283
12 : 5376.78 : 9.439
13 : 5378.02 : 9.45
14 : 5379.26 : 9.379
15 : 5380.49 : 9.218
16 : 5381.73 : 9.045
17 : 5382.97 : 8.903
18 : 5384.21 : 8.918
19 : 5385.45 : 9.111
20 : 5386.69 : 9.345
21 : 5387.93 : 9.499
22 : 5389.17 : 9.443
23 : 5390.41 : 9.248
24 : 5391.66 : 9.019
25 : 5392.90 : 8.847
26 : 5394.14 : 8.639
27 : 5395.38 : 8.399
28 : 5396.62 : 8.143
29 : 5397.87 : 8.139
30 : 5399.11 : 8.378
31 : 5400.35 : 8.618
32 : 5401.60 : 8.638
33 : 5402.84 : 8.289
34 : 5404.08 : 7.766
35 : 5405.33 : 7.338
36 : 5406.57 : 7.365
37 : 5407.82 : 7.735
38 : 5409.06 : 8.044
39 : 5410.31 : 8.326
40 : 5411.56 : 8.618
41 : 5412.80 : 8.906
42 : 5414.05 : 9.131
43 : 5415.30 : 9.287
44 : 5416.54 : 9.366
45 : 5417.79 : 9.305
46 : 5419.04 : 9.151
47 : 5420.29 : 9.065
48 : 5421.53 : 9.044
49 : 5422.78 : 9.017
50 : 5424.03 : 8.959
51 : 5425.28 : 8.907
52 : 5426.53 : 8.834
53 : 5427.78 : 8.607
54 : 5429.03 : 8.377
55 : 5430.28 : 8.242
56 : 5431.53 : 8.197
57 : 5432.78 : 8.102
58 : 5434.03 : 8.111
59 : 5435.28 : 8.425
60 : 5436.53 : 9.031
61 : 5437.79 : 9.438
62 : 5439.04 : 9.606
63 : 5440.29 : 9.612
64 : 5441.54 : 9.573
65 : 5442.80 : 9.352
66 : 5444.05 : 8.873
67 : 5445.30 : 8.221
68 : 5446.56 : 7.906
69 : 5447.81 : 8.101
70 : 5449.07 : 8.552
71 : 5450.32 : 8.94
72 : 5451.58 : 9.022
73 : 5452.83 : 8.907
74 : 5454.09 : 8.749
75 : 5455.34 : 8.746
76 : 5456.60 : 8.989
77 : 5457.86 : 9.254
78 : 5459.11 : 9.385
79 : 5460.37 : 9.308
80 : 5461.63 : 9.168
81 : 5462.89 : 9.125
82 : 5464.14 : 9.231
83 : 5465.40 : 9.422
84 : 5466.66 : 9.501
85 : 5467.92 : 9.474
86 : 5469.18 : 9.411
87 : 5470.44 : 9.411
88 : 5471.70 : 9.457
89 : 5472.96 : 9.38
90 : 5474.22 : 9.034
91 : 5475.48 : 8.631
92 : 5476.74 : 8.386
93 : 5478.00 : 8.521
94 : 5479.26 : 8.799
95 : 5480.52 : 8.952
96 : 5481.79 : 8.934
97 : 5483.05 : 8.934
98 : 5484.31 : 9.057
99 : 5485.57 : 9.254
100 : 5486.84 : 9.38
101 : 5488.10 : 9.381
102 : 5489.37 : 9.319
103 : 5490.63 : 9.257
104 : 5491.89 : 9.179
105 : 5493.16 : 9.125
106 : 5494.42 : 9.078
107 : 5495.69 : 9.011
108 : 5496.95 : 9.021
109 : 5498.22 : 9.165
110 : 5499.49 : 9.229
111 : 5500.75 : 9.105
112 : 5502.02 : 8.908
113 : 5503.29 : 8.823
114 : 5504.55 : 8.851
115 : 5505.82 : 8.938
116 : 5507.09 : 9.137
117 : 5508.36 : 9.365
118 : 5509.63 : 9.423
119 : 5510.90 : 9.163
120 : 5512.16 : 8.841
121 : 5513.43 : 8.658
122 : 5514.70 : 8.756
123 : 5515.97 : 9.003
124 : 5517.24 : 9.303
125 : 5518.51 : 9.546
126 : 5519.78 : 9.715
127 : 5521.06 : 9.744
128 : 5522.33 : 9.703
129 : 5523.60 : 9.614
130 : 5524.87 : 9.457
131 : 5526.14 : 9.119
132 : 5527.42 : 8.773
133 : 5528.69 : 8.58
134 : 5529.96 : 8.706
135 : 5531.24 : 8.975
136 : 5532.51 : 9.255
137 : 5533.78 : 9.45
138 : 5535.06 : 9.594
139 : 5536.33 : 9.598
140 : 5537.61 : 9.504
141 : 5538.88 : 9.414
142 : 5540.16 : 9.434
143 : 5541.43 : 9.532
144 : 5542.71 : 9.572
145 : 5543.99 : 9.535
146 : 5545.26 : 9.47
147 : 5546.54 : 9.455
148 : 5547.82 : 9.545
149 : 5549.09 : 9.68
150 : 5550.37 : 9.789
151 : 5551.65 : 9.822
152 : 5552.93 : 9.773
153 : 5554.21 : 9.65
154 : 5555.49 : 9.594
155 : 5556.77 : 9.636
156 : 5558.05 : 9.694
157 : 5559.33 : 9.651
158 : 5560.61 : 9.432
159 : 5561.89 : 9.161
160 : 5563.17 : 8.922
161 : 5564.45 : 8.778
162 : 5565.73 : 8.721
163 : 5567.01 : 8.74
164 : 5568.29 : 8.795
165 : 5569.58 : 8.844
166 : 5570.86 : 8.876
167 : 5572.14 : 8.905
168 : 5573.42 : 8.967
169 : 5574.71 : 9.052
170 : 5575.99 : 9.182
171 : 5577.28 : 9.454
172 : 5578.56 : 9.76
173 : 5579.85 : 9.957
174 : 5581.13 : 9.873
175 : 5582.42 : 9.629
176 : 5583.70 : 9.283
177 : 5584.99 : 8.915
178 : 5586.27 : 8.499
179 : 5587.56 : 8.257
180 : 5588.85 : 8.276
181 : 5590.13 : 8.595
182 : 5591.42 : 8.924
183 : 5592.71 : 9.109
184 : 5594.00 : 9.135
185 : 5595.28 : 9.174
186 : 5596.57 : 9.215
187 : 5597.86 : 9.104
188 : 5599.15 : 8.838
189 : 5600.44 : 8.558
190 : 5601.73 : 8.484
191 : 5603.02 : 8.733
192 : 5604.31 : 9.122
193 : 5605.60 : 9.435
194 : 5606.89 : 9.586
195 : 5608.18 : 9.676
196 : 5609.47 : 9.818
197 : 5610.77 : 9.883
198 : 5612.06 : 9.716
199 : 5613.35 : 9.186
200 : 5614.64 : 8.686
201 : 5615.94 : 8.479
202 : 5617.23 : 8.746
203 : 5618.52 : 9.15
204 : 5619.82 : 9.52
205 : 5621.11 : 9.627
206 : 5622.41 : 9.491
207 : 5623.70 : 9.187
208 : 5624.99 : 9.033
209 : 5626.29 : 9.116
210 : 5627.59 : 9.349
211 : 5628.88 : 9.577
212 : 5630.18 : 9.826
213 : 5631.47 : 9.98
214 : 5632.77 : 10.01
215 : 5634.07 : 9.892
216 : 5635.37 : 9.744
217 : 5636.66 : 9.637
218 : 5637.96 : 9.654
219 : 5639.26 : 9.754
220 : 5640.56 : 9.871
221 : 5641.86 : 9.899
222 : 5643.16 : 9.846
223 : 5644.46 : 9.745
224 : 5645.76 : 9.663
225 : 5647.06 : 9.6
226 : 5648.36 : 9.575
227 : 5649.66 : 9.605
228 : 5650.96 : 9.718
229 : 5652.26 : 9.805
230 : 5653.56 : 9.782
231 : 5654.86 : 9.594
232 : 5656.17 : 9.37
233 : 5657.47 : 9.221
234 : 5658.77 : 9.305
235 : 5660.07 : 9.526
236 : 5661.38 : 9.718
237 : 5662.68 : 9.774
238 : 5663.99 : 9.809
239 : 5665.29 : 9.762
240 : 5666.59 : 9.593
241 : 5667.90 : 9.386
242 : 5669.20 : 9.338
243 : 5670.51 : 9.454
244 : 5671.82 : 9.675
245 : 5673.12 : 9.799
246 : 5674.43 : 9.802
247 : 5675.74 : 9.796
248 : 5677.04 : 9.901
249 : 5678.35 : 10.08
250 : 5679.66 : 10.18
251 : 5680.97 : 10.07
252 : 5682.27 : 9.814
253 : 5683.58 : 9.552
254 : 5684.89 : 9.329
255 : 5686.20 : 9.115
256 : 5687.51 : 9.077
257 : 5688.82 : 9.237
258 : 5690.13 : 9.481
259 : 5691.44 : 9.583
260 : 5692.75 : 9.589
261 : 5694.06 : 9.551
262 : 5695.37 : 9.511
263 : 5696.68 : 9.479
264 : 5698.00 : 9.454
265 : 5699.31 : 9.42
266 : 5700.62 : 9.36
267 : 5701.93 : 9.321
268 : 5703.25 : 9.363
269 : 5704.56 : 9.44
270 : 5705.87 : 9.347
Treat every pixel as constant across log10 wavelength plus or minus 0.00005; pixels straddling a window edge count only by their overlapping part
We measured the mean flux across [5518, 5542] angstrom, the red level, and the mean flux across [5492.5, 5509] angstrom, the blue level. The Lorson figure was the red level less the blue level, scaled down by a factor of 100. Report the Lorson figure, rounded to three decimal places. 0.003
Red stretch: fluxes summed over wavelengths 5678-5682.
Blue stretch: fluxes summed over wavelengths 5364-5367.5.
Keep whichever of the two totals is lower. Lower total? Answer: 27.0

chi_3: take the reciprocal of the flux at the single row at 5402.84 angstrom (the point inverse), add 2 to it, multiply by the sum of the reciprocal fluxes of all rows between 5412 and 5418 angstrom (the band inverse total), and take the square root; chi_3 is 1.07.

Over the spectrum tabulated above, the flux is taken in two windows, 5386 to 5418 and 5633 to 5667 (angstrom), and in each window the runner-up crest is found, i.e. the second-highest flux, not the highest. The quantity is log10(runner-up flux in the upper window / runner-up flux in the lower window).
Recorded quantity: 0.020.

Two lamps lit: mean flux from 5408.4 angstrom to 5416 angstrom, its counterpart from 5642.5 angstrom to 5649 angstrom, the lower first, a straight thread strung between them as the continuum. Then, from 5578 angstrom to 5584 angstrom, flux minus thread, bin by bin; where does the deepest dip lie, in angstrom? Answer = 5583.70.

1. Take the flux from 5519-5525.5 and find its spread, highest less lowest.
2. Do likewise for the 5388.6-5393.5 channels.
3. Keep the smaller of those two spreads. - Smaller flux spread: 0.29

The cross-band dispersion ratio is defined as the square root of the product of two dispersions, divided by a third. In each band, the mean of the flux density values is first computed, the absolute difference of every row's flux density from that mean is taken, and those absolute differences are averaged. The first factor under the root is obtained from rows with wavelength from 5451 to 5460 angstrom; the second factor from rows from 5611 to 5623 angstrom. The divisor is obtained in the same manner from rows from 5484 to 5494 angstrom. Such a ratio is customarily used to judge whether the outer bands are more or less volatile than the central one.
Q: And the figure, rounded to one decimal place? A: 2.8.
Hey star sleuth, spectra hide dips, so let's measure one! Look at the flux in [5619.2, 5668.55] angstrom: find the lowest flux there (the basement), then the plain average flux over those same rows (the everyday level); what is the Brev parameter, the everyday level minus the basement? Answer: 0.59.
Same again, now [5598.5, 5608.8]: 0.57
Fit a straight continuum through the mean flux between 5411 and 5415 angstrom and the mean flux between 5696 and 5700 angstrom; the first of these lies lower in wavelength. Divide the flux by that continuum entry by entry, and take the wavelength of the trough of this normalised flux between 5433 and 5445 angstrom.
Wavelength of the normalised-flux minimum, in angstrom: 5434.03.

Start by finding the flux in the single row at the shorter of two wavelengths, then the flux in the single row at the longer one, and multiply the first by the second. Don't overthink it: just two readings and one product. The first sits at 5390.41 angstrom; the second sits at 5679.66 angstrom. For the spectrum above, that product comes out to 94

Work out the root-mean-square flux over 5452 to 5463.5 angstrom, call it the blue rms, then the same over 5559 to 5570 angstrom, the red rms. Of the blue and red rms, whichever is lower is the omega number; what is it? 9.01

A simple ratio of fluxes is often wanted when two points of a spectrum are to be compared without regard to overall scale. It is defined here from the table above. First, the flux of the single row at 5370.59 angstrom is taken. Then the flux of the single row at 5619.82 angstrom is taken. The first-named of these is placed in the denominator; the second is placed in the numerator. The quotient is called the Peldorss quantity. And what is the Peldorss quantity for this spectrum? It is 1.22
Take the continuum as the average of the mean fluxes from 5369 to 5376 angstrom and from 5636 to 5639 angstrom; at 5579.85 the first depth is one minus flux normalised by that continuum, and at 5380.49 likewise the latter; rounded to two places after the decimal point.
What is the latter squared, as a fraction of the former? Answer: 0.00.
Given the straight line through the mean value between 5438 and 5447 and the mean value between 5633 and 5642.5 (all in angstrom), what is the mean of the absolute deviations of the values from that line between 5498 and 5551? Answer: 0.25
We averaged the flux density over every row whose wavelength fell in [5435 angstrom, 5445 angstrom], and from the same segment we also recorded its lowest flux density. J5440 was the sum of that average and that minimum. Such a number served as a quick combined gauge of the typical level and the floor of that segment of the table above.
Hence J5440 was 17.7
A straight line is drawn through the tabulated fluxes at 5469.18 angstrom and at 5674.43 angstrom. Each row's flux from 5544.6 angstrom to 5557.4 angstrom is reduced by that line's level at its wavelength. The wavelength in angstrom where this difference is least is 5546.54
